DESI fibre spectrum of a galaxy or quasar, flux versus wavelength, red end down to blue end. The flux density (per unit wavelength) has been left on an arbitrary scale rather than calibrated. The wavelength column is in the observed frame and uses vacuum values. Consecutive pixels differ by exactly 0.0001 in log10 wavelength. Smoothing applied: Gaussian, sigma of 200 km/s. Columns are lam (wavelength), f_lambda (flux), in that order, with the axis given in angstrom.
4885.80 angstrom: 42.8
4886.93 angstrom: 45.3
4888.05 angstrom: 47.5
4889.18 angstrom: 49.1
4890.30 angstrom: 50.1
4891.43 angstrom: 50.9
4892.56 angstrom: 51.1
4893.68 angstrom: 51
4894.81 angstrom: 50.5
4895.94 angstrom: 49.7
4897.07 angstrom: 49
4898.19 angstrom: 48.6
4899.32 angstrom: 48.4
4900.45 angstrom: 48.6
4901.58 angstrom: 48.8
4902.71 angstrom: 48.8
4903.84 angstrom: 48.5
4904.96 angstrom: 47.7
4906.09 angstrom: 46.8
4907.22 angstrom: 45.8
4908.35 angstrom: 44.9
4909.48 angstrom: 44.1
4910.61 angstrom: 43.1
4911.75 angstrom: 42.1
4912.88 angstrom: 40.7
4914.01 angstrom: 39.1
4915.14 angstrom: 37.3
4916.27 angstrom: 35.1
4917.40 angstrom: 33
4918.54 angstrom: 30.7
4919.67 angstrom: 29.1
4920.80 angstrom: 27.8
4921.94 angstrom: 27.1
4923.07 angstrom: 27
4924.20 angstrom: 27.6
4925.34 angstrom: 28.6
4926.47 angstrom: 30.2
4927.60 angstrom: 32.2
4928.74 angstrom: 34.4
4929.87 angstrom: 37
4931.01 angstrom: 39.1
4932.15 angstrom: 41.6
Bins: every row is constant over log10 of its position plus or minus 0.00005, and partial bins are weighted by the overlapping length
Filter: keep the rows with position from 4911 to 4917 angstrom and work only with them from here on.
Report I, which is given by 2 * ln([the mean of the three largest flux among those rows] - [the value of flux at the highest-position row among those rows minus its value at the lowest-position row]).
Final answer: 7.73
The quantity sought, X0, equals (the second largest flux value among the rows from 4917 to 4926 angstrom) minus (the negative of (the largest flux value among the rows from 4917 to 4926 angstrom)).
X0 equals 64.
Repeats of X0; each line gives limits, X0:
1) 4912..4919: 80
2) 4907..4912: 91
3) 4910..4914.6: 85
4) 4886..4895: 102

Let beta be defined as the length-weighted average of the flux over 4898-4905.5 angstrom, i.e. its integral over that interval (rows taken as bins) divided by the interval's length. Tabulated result 48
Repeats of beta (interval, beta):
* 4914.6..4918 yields 35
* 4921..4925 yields 27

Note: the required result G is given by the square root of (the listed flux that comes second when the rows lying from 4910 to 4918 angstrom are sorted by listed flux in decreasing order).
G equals 6.5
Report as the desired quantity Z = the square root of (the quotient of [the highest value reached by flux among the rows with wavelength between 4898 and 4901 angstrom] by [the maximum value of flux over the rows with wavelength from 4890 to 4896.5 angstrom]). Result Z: 0.98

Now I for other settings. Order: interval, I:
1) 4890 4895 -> 7.85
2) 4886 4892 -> 7.59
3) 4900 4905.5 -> 7.81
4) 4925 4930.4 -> 6.53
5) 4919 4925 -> 6.78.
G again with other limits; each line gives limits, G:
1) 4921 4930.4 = 5.9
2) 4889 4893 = 7.1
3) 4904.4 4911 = 6.8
